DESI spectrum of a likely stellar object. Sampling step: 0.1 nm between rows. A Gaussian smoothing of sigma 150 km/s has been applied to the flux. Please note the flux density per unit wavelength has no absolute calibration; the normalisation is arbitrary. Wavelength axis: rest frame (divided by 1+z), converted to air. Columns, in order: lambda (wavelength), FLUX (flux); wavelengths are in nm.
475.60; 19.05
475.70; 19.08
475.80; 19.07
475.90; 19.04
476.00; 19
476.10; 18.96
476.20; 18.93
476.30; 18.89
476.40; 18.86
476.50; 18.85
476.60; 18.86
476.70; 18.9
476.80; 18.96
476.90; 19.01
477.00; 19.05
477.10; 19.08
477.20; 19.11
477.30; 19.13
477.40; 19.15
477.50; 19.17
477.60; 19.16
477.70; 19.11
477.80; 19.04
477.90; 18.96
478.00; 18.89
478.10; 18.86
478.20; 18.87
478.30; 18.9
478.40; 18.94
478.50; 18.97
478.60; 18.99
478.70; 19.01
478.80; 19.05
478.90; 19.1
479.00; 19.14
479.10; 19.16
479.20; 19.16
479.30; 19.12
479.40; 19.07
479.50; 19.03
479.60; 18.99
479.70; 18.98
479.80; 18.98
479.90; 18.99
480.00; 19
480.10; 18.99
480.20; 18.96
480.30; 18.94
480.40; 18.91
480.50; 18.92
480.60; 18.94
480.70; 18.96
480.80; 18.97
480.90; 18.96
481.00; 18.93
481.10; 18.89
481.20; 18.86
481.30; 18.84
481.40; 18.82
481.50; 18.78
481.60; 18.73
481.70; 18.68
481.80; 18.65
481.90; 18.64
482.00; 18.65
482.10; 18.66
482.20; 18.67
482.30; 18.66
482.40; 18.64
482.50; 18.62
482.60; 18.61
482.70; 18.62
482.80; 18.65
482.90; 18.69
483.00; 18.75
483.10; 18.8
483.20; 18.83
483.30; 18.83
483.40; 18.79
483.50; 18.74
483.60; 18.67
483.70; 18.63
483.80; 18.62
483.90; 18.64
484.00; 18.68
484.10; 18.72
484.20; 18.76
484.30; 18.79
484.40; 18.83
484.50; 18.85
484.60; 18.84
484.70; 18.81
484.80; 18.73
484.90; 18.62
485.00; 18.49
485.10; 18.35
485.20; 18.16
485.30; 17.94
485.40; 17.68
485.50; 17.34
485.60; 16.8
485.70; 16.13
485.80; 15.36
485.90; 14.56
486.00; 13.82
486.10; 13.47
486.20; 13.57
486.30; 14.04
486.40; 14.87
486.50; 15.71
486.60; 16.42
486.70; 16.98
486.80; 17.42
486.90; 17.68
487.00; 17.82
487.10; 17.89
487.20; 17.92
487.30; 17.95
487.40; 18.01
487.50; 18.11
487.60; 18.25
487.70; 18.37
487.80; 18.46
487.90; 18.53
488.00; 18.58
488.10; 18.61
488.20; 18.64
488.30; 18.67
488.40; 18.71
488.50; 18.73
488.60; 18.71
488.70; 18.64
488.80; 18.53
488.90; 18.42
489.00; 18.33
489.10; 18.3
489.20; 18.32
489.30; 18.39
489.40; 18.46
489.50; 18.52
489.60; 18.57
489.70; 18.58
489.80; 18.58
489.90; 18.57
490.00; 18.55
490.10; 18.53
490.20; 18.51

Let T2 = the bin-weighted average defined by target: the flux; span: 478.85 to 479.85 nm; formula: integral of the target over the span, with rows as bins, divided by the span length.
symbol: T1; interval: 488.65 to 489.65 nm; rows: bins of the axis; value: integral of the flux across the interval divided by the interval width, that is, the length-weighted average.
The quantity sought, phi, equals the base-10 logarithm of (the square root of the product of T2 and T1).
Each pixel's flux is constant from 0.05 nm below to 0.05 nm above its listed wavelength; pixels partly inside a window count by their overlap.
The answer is 1.273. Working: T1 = 18.4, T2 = 19.1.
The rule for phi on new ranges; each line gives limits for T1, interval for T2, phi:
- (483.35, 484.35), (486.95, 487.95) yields 1.265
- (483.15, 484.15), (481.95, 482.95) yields 1.271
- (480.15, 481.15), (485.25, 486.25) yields 1.236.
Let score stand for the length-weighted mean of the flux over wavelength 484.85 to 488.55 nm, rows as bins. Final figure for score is 17.2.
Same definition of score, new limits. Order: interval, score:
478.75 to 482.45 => 18.9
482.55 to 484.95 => 18.7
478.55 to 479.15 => 19.1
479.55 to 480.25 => 19.0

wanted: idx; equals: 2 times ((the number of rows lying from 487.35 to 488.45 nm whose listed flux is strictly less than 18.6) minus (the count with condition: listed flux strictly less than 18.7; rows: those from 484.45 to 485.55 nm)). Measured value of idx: 0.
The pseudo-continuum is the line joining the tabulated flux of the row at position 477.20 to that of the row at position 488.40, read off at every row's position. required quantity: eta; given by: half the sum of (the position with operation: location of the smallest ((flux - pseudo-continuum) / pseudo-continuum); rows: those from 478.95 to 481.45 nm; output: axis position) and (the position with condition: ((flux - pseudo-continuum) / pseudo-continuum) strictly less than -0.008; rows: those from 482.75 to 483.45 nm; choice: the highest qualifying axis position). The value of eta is 482.20 nm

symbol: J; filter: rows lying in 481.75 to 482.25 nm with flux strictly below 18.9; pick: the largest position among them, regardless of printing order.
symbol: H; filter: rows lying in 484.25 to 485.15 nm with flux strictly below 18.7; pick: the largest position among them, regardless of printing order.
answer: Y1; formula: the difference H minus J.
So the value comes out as 2.90 nm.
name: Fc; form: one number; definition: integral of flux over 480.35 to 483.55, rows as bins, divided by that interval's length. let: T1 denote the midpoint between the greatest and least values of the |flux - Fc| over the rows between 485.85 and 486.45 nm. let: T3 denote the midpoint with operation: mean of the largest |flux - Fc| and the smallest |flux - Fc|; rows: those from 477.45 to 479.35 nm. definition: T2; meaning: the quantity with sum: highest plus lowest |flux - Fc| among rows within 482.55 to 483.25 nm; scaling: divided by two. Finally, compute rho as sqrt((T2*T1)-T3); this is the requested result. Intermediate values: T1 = 4.6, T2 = 0.1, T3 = 0.243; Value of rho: 0.42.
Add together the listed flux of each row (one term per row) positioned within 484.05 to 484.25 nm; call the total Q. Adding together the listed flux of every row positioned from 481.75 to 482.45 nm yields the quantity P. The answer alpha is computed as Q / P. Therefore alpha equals 0.3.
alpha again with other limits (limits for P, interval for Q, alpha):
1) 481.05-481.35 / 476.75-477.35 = 2.0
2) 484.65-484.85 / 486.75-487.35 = 2.8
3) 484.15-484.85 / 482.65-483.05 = 0.6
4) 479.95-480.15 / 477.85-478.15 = 1.5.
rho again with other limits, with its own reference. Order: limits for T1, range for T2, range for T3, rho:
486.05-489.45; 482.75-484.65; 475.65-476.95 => 0.16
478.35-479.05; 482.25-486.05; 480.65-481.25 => 0.72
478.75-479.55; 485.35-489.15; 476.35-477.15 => 0.82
